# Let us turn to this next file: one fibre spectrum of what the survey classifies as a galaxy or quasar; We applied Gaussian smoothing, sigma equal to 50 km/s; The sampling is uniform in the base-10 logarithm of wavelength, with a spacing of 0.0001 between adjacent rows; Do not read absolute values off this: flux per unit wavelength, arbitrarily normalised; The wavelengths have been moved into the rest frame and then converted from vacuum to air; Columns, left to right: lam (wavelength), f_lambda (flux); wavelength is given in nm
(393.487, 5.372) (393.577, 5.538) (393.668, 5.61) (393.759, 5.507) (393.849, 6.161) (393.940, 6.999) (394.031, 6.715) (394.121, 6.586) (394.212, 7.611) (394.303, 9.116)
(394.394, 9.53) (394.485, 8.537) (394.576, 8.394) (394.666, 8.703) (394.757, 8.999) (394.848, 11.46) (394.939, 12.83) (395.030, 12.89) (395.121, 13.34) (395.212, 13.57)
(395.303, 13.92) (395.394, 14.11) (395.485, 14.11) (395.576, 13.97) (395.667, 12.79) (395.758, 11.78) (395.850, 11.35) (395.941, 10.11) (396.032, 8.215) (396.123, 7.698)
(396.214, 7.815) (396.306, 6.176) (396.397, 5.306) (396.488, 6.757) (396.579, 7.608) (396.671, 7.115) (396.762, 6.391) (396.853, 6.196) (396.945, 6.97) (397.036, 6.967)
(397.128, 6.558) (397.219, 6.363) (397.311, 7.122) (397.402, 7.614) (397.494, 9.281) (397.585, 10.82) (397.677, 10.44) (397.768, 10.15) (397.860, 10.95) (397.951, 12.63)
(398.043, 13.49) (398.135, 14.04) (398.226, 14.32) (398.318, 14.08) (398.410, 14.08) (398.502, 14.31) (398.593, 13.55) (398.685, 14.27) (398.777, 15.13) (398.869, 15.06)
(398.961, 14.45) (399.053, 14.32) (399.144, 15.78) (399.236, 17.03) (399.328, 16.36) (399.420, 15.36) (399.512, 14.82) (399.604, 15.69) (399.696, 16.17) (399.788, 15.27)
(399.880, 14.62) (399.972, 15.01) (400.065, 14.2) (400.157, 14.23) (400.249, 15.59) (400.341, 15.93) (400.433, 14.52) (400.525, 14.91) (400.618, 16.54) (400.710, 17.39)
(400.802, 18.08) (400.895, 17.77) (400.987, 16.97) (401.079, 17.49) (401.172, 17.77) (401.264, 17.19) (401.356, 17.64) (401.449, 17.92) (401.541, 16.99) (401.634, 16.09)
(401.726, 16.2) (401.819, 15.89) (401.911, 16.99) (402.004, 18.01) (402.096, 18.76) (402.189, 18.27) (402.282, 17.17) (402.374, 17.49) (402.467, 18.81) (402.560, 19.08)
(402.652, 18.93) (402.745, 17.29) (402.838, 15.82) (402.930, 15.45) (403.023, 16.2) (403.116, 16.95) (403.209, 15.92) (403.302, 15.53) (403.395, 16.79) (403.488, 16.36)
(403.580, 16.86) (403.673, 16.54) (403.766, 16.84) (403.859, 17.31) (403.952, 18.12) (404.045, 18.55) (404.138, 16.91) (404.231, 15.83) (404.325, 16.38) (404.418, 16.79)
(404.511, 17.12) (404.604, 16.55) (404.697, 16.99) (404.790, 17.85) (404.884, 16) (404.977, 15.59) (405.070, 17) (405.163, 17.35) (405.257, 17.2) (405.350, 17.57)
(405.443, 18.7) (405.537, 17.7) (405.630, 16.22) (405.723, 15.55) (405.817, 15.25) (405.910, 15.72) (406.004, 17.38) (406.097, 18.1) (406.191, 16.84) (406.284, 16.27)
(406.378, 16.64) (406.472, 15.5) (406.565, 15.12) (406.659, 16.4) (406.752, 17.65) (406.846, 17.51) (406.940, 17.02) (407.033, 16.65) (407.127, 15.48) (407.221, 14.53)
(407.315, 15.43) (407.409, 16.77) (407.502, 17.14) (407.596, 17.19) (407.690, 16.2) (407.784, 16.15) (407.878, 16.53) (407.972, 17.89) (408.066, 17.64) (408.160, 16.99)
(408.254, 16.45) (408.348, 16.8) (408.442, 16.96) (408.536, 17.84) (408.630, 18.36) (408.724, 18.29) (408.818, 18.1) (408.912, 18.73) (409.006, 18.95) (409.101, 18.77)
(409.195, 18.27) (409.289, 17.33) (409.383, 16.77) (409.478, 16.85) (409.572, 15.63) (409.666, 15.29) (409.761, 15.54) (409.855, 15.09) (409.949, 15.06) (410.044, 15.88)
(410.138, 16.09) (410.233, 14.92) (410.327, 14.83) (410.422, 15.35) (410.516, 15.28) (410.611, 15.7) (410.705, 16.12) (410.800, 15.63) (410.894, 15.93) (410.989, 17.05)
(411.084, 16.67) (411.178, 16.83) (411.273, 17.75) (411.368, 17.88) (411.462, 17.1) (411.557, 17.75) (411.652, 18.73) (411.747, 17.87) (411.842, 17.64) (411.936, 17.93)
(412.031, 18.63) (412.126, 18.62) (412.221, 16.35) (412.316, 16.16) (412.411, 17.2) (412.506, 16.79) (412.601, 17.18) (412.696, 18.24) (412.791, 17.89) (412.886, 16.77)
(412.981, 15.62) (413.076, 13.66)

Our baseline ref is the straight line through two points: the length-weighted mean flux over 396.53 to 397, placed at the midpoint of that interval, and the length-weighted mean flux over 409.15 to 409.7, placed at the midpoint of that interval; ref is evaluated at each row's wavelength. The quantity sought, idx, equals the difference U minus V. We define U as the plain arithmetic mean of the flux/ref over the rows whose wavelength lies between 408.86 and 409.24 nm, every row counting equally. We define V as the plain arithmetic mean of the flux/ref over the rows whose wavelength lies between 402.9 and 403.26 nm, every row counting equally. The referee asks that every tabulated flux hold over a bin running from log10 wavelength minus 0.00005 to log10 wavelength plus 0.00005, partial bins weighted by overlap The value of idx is -0.2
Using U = 1.1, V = 1.37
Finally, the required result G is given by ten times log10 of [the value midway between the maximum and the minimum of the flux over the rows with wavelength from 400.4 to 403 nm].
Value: 12.3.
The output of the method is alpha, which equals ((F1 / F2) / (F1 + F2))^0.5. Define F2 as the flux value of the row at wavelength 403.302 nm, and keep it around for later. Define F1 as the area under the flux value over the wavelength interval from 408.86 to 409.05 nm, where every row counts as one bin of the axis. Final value 0.110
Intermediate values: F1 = 3.6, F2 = 15.53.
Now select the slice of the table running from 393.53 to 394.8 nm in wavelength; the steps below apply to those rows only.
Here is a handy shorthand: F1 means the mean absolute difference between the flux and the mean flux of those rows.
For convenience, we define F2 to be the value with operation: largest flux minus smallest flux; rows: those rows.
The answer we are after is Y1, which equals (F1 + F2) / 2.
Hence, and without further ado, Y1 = 2.6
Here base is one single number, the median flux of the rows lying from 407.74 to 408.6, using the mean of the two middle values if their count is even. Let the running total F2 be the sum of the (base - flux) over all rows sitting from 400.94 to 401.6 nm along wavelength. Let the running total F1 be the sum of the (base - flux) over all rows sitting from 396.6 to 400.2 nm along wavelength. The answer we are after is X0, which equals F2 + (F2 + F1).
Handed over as 174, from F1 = 180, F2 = -3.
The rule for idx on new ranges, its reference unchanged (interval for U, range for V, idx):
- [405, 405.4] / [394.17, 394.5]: -0.5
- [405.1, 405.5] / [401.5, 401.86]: -0.2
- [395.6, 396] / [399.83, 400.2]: 0.3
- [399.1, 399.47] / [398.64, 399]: 0.1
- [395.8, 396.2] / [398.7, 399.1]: -0.2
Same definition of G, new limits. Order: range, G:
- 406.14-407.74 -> 12.1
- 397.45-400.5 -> 11.2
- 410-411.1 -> 12.0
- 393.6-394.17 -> 8.0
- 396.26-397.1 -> 8.1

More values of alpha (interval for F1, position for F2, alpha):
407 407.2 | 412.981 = 0.104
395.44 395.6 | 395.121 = 0.104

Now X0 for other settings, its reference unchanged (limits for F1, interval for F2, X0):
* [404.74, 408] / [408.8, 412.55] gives 22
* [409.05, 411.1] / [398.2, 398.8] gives 57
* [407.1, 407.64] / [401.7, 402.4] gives -1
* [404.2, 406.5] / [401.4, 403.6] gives 0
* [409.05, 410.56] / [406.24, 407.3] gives 30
